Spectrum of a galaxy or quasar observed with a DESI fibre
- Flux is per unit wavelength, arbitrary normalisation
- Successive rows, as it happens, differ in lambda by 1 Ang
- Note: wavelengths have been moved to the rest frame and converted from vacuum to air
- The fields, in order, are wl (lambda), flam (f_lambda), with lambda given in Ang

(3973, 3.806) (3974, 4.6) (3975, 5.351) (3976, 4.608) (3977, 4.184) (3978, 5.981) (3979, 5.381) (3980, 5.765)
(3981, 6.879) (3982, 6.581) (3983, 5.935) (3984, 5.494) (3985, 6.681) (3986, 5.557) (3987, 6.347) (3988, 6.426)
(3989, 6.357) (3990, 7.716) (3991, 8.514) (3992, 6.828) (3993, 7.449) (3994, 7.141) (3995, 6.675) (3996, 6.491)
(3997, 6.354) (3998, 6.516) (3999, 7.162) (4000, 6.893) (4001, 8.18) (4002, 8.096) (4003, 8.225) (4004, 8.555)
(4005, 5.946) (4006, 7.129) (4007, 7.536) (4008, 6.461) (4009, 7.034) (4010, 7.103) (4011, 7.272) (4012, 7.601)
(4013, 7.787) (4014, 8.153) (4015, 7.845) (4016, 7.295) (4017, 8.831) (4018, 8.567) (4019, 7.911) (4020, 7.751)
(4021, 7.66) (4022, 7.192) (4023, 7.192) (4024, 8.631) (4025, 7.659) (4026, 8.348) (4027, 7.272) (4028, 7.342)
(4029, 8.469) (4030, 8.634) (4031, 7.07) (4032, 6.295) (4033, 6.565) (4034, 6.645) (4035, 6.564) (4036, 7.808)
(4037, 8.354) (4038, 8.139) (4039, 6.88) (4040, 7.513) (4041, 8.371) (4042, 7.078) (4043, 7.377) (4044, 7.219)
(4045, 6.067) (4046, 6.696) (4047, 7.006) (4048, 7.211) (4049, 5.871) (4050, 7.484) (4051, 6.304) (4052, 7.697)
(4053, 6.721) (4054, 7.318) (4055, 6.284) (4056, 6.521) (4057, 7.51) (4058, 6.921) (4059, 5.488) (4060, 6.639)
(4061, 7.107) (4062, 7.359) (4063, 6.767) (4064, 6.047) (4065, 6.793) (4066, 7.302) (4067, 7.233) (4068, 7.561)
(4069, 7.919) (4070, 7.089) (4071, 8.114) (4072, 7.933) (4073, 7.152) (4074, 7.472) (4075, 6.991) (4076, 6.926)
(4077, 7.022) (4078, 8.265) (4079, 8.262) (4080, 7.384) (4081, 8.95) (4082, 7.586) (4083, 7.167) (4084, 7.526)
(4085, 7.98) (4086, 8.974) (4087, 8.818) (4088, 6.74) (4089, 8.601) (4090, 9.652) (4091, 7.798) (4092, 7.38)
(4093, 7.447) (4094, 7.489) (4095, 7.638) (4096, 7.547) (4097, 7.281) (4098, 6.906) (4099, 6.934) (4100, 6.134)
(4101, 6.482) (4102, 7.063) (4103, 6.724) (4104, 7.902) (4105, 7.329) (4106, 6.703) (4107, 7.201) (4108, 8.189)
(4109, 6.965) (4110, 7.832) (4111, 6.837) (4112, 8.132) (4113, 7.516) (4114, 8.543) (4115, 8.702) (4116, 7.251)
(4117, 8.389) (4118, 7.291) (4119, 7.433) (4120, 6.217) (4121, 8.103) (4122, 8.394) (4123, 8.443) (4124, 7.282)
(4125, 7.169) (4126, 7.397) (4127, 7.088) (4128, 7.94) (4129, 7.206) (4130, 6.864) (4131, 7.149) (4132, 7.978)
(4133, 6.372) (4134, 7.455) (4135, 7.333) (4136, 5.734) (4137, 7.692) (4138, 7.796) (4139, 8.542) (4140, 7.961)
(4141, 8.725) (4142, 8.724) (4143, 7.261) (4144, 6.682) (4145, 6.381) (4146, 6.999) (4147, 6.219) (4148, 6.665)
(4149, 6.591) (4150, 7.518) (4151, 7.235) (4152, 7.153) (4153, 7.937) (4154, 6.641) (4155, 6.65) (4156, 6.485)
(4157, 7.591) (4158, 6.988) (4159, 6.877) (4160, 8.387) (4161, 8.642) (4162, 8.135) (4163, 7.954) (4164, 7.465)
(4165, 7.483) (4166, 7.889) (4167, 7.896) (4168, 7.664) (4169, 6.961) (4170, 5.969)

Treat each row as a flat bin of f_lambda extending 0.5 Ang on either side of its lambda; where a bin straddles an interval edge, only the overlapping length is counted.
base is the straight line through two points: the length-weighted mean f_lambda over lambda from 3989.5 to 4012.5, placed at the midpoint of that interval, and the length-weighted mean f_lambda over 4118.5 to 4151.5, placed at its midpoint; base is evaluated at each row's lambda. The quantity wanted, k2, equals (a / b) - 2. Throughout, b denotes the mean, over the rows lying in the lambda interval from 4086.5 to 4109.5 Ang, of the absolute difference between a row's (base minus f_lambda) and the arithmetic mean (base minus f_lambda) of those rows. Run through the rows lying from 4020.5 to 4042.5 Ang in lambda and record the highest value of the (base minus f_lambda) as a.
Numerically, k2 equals -0.3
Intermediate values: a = 0.98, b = 0.59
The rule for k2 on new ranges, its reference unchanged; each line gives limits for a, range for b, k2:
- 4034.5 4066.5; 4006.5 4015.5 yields 2.5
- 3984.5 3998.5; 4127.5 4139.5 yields 1.0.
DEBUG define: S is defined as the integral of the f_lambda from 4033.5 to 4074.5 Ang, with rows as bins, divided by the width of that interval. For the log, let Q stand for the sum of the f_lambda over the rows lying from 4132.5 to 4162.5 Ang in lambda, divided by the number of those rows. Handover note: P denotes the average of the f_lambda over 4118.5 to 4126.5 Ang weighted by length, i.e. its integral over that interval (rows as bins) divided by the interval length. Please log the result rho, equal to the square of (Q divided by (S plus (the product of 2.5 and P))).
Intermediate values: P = 7.6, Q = 7.31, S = 7.1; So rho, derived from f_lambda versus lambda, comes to 0.079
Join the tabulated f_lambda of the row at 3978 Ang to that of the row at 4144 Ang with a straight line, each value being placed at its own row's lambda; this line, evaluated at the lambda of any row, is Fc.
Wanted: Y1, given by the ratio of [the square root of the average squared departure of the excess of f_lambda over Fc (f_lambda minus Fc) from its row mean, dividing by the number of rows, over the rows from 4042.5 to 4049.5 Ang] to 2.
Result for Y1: 0.28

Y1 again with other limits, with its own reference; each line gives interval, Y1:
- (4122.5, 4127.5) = 0.25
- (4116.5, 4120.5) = 0.39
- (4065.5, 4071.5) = 0.18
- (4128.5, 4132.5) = 0.20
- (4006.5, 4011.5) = 0.18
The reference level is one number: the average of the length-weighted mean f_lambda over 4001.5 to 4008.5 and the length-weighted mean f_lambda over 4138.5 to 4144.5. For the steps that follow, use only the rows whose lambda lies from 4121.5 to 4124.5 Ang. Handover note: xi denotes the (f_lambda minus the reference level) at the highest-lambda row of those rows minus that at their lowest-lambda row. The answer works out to -1.1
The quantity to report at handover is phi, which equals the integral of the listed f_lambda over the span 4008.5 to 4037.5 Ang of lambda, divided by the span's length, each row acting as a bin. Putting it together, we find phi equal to 7.62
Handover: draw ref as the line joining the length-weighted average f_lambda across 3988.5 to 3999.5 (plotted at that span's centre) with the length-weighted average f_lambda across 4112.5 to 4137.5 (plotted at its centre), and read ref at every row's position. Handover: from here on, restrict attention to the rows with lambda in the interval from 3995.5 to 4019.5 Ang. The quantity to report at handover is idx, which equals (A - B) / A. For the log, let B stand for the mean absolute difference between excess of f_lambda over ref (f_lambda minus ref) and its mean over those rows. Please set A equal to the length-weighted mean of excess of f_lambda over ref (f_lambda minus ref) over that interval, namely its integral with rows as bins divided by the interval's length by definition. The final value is -0.6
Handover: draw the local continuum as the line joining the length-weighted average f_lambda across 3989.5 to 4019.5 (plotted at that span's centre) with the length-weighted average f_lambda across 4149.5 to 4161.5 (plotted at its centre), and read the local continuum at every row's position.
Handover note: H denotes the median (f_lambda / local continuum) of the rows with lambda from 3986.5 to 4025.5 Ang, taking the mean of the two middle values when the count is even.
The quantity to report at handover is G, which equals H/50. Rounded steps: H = 0.981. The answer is 0.0196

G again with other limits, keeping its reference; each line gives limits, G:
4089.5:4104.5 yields 0.0200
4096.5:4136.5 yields 0.0198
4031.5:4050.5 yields 0.0191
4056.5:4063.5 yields 0.0187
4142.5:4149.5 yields 0.0181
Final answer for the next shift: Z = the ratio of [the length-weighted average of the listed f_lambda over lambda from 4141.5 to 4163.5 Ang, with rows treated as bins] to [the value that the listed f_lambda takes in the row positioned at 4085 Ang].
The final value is 0.91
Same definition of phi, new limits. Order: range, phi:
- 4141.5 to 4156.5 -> 7.01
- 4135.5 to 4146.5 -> 7.50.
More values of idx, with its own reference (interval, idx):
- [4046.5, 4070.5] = 2.5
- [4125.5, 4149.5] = 3.6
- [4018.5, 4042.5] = -0.5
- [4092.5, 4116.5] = 12.9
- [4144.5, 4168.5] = 3.0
